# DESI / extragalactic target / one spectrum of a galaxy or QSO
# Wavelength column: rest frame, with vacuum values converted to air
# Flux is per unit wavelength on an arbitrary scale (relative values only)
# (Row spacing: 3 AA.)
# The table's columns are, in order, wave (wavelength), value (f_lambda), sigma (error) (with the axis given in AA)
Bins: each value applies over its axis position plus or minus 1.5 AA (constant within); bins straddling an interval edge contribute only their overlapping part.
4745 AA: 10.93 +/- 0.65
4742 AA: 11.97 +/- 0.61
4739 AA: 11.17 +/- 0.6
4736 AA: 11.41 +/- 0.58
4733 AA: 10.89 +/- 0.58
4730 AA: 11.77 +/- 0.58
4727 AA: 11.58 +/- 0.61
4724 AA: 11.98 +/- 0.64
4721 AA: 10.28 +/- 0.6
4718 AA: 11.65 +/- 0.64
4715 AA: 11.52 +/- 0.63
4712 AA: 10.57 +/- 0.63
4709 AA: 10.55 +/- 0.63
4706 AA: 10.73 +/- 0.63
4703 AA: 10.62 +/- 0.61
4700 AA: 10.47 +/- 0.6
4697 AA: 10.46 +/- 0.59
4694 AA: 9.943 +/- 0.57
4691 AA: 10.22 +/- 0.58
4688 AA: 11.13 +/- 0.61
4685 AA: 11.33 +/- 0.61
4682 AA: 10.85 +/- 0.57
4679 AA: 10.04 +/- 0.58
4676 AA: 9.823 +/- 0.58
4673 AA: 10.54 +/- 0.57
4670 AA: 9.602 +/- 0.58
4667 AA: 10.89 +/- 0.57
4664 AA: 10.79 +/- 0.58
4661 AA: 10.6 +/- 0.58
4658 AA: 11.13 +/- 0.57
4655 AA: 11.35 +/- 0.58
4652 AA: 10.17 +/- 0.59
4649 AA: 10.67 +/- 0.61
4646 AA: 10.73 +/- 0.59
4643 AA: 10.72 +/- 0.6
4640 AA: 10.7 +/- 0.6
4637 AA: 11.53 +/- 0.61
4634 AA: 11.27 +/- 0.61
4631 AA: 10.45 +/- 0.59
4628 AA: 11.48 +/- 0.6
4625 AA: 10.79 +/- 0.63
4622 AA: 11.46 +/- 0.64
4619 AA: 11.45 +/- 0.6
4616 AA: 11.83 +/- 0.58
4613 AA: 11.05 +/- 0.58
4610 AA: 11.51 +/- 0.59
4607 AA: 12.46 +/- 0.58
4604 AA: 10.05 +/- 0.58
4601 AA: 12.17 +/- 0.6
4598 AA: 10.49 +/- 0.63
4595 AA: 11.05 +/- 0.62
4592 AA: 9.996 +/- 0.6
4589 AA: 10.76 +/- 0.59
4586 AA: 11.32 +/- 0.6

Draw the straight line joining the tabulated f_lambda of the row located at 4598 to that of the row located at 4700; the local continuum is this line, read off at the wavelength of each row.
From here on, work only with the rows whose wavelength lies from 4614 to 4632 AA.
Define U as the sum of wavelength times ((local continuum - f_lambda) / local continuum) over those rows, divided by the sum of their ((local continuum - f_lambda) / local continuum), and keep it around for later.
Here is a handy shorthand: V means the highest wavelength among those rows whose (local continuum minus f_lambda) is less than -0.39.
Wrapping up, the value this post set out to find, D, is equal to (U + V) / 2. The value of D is 4624.5 AA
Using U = 4621.0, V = 4628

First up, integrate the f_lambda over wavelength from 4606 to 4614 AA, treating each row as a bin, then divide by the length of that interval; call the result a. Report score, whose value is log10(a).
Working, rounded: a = 11.7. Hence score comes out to 1.07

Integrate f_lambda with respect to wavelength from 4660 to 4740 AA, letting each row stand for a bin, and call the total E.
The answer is 863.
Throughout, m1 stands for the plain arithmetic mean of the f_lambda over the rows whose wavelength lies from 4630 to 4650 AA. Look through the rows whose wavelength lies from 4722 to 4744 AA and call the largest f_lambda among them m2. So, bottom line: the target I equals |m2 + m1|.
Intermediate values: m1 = 10.9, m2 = 11.98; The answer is 22.8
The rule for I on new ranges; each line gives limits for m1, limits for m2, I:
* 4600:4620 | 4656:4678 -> 22.6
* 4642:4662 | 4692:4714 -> 21.5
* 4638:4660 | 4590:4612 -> 23.2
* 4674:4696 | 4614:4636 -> 22.3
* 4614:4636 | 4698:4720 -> 22.9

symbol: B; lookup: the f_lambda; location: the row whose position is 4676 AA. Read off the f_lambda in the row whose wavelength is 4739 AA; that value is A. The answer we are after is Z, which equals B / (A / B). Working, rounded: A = 11.17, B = 9.823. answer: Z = 8.6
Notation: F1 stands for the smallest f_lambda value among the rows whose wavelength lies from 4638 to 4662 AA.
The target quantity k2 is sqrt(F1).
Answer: 3.19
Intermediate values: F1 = 10.17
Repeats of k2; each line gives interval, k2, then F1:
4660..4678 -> 3.10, 9.602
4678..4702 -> 3.15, 9.943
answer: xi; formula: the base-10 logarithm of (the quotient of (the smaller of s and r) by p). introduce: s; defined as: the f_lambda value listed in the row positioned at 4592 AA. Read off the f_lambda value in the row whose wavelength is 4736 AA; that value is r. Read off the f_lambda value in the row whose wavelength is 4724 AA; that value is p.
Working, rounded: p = 11.98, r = 11.41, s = 9.996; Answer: -0.08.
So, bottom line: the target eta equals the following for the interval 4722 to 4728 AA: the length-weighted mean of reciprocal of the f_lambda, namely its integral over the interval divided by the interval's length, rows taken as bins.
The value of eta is 0.086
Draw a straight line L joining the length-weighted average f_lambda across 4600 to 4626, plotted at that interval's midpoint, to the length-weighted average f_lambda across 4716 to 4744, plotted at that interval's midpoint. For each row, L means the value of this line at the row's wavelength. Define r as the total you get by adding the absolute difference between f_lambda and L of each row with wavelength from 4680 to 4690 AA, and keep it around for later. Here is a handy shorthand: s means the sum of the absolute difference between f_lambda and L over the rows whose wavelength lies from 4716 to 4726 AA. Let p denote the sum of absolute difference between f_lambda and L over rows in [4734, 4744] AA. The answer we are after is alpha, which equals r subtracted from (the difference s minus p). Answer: 0.2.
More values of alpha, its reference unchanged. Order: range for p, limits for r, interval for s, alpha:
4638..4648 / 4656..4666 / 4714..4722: -2.3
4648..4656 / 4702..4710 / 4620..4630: -3.6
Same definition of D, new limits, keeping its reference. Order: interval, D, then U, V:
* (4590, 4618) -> 4612.3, 4608.7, 4616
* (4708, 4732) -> 4726.4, 4722.8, 4730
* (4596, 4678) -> 4643.4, 4619.8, 4667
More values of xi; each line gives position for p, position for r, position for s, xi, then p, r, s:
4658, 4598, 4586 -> -0.03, 11.13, 10.49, 11.32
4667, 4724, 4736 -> 0.02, 10.89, 11.98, 11.41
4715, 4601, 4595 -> -0.02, 11.52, 12.17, 11.05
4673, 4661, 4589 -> 0.00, 10.54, 10.6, 10.76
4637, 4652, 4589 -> -0.05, 11.53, 10.17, 10.76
